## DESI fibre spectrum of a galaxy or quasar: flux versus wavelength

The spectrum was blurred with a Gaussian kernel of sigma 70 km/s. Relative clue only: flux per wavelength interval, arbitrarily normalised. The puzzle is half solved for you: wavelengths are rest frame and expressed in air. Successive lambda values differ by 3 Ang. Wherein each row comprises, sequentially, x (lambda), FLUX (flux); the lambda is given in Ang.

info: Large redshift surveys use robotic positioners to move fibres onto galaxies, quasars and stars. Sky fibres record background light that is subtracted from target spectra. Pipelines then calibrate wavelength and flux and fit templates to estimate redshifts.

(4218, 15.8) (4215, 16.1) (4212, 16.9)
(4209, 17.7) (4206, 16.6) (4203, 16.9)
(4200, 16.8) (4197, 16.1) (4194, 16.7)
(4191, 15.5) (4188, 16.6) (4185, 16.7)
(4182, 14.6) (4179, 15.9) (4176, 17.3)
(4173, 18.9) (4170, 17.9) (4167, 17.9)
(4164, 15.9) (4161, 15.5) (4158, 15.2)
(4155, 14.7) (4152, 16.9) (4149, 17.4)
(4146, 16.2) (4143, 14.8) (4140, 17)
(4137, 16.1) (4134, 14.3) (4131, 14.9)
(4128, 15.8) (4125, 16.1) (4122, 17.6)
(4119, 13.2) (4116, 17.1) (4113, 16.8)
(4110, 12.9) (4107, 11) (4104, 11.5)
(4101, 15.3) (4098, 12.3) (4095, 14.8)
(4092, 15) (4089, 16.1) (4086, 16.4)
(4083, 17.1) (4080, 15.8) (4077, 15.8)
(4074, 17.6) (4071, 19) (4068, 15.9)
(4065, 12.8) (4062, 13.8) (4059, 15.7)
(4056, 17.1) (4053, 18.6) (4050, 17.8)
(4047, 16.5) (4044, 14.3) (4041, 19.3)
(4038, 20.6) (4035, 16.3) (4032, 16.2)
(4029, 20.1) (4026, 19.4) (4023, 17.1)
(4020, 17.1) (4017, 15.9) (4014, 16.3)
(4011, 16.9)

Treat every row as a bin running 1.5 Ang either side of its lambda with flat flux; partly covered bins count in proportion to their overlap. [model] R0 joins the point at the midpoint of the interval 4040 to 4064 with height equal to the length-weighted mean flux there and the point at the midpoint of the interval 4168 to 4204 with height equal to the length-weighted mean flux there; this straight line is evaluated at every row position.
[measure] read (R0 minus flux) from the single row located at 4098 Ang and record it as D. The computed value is 4.3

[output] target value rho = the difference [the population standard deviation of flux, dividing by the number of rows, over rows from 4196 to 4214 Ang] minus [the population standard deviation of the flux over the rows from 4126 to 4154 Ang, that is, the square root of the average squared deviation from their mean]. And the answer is -0.5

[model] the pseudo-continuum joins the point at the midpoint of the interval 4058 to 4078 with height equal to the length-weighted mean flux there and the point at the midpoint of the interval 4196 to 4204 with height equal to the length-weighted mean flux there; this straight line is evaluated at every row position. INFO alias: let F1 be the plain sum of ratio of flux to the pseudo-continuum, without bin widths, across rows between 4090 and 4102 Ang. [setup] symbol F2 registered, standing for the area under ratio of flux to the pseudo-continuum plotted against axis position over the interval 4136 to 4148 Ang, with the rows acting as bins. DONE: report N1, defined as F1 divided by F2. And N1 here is 0.30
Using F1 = 3.59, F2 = 11.9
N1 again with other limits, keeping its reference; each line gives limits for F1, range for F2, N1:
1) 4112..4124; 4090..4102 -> 0.37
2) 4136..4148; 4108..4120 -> 0.35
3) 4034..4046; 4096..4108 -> 0.47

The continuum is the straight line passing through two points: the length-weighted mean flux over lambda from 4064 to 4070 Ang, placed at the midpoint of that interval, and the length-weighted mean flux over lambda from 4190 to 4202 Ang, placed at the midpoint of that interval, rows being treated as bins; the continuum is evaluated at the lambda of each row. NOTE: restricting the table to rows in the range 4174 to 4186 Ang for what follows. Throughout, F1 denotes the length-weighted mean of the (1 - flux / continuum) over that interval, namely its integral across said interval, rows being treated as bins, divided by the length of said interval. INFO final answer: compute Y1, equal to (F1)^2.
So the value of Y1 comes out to 0.000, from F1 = -0.004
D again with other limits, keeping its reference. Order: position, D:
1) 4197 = 0.6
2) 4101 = 1.3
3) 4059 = 0.8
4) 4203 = -0.2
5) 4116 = -0.5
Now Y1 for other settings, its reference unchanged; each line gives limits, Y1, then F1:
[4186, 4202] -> 0.000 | -0.004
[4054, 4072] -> 0.004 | -0.060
